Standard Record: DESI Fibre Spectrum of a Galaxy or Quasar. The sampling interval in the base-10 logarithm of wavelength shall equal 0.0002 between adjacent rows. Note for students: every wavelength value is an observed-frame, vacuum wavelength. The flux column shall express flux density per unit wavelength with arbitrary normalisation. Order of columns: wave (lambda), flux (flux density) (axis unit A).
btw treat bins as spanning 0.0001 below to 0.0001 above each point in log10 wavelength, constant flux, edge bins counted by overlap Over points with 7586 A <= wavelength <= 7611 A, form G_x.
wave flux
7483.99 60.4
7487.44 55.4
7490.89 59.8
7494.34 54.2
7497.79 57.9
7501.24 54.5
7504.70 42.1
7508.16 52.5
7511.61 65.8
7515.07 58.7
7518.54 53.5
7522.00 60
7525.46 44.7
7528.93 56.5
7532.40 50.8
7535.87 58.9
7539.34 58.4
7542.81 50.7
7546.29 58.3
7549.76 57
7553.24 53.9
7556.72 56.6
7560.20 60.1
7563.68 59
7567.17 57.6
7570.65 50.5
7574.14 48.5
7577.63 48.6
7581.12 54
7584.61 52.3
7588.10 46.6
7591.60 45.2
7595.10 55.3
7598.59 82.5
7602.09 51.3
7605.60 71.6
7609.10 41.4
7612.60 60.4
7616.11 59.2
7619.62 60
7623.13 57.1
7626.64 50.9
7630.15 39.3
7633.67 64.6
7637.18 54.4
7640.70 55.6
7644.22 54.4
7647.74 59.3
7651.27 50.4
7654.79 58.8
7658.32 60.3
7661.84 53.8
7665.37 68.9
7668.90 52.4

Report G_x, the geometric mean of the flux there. 54.7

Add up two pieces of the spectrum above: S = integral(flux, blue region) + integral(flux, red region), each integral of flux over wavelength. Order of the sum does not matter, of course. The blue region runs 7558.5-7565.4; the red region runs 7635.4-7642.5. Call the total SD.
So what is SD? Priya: 802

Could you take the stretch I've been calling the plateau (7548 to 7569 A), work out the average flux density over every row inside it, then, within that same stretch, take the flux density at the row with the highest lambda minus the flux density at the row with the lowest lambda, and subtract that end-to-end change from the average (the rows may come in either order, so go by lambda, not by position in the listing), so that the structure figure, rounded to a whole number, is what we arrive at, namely 57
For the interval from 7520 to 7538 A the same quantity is 55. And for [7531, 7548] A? 48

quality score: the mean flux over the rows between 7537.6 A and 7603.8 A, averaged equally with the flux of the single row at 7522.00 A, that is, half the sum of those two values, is 57.5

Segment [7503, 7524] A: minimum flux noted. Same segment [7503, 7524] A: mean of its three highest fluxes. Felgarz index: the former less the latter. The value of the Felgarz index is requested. -19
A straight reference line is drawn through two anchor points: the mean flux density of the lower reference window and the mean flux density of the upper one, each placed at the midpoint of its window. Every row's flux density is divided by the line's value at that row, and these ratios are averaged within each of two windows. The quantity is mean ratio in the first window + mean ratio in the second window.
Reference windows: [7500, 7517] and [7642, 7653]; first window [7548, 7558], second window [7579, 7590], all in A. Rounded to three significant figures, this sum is 1.95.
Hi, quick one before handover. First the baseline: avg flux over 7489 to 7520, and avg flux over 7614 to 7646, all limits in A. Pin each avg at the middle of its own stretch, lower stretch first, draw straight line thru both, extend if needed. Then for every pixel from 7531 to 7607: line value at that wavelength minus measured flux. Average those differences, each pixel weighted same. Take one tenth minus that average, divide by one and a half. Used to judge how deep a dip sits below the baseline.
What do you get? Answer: 0.4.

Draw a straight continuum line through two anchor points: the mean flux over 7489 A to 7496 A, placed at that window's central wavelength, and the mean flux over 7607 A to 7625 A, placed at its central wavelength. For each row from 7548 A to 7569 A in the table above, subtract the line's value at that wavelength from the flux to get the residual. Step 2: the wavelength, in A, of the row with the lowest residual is 7553.24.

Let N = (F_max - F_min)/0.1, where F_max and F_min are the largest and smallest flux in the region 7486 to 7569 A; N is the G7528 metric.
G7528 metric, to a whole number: 237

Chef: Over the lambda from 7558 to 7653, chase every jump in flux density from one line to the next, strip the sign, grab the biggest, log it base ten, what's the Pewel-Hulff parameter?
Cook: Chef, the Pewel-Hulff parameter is 1.5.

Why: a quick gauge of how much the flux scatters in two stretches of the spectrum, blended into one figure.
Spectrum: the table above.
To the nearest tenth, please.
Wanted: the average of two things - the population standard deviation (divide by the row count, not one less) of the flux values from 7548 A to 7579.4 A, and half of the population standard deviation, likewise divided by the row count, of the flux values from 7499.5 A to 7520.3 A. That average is 3.9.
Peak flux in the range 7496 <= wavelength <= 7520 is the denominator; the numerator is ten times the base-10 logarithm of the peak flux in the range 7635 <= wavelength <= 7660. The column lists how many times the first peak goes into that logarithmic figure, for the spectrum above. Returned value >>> 0.271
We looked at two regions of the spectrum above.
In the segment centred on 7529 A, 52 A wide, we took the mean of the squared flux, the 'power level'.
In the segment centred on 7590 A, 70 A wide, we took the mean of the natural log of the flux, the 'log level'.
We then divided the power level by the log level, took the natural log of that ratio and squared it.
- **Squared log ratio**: 43.95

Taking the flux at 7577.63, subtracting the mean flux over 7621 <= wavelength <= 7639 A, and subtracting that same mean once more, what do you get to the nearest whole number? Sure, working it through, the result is -58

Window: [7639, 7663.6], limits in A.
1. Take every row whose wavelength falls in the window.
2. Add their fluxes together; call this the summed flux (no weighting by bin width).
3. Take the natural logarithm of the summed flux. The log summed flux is 5.97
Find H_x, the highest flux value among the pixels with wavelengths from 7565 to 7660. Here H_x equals 82.5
